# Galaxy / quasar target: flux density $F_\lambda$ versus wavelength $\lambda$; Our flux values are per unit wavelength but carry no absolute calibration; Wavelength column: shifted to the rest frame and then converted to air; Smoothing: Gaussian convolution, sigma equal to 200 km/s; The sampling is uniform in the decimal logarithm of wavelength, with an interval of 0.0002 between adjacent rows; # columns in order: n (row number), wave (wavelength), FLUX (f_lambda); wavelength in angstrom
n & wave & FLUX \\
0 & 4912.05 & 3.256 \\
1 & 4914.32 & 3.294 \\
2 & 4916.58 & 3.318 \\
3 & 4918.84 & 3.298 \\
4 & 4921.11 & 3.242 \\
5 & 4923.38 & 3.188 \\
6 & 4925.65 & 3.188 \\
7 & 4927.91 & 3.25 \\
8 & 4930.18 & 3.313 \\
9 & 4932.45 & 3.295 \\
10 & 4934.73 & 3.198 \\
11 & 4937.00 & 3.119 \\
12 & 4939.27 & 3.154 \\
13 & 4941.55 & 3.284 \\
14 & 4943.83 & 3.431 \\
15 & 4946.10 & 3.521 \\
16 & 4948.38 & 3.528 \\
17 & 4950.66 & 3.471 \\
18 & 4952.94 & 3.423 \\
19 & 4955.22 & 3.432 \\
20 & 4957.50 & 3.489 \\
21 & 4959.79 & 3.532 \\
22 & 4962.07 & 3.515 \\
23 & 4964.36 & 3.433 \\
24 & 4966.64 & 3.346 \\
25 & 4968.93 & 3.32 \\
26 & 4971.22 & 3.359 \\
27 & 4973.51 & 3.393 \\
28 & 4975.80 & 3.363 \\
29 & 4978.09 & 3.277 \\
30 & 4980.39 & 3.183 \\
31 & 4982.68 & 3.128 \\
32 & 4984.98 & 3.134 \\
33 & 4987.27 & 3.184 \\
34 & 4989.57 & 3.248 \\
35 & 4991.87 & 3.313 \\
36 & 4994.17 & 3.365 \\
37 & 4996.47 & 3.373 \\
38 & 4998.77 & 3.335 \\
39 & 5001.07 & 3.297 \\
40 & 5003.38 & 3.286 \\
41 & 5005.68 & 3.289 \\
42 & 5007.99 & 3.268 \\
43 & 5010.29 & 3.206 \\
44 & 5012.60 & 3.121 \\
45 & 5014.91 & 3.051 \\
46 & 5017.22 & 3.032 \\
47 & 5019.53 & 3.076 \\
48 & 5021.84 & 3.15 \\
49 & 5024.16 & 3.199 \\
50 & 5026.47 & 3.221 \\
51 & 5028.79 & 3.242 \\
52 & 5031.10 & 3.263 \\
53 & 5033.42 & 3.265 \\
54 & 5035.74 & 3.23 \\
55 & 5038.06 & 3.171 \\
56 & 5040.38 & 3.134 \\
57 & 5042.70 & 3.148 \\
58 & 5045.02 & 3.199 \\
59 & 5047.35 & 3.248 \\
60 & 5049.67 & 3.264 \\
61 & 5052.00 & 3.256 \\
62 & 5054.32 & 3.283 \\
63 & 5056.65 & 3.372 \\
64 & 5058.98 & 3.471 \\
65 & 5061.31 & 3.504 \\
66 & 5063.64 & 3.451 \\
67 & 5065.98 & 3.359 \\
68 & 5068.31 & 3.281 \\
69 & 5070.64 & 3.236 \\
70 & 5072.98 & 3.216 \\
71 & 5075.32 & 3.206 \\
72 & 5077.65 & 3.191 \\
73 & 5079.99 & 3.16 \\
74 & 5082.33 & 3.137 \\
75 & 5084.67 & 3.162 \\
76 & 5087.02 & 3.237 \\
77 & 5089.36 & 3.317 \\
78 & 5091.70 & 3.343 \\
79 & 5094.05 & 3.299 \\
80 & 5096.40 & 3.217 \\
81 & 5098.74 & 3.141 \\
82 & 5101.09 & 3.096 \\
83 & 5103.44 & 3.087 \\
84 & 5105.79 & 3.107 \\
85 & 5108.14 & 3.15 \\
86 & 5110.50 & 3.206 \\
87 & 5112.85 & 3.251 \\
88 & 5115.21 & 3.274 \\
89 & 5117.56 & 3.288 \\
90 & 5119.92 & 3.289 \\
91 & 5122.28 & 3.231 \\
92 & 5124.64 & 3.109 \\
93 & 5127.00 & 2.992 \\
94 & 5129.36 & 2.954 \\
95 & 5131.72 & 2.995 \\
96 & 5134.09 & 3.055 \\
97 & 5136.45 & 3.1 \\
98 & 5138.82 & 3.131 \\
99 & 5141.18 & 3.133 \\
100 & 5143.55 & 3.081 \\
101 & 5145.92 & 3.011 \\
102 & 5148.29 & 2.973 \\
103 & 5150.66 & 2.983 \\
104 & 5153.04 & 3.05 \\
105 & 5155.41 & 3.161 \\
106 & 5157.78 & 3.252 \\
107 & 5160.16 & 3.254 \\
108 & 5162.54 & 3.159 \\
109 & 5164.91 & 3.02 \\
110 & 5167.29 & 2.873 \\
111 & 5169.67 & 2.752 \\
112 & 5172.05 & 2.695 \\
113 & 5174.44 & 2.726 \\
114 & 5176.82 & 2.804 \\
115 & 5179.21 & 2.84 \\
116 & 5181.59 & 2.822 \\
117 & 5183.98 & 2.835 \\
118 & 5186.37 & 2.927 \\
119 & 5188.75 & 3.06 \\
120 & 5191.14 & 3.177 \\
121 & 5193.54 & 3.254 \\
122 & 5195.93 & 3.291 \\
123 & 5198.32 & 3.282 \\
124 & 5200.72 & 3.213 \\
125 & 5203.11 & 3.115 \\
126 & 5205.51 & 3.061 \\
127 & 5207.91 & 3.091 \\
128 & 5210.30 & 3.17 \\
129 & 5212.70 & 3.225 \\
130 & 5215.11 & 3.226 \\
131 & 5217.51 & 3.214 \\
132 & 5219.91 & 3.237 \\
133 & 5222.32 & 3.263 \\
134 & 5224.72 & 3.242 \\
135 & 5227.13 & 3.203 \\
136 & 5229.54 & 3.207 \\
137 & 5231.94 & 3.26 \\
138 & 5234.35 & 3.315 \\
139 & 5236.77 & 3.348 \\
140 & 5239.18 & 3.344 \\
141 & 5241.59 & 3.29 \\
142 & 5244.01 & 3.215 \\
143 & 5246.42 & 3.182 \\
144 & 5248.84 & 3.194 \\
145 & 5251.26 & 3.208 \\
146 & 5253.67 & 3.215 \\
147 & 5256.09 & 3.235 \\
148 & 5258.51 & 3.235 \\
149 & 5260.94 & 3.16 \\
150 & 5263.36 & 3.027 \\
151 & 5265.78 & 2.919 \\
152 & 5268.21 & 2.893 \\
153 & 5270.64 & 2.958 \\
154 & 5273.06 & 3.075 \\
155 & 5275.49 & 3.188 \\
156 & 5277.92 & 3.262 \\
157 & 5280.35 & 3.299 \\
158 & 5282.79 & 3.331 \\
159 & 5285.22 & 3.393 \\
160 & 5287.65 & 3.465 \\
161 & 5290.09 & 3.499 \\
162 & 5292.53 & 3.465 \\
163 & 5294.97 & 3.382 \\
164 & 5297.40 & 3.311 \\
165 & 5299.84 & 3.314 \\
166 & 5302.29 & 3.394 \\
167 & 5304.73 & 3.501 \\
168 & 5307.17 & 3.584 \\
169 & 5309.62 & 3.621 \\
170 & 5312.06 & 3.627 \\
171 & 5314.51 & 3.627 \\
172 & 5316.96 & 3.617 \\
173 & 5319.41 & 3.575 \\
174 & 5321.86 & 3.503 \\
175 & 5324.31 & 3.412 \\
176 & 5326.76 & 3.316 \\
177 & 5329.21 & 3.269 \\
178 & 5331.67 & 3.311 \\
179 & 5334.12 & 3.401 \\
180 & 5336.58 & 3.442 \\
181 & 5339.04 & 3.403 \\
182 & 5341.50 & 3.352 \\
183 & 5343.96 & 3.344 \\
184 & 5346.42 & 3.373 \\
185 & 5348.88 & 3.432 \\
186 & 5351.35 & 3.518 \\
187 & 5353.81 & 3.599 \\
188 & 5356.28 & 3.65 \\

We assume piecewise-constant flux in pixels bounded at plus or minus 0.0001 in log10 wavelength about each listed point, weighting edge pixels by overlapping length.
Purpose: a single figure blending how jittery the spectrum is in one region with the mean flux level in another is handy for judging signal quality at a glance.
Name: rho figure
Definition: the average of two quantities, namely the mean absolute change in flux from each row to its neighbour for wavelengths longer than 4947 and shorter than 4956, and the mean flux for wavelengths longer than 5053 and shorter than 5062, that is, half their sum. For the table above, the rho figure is 1.72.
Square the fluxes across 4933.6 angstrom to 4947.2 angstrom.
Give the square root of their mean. 3.288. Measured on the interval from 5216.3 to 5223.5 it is 3.238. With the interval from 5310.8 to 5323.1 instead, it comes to 3.590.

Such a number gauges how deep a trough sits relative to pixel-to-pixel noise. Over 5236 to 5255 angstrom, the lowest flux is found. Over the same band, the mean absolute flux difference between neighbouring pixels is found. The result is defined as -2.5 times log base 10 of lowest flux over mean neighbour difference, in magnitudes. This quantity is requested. -5.1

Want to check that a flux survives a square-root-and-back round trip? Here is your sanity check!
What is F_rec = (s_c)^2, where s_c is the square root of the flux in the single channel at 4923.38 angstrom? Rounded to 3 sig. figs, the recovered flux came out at 3.19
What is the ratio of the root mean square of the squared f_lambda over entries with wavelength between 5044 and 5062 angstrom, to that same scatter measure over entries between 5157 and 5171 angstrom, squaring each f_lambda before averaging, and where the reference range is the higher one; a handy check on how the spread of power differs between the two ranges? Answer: 1.18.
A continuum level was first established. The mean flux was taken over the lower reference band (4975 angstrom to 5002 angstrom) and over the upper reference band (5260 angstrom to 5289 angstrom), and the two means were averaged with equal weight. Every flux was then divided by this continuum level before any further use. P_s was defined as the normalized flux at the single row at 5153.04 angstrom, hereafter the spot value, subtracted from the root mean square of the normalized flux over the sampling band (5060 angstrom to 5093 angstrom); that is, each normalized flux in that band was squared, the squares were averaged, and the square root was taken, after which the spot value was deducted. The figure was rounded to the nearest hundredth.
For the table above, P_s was 0.07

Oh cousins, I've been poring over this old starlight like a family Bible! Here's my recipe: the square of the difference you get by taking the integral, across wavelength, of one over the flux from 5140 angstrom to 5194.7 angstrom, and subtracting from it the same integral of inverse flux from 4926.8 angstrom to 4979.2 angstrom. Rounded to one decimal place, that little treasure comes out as 7.6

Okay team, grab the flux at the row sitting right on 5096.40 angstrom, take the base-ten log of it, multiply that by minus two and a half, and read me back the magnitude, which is -1.27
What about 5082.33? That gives -1.24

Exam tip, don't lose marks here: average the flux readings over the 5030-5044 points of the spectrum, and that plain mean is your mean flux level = 3.20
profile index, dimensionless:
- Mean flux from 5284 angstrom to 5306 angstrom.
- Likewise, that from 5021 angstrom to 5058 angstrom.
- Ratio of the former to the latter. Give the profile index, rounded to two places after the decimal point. 1.06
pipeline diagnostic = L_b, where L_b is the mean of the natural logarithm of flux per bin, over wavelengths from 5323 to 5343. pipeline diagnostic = 1.21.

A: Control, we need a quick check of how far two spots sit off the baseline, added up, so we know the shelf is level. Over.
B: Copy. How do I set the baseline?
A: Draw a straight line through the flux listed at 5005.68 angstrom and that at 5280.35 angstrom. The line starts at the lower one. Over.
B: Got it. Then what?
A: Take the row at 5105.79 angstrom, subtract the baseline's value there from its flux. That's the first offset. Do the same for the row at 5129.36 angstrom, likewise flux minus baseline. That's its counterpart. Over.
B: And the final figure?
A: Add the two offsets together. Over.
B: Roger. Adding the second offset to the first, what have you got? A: -0.53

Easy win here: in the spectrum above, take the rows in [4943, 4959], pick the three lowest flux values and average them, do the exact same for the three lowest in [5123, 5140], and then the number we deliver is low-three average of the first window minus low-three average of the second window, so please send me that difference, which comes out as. 0.45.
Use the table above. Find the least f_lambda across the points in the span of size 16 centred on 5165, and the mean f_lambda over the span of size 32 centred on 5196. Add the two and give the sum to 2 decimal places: 5.79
